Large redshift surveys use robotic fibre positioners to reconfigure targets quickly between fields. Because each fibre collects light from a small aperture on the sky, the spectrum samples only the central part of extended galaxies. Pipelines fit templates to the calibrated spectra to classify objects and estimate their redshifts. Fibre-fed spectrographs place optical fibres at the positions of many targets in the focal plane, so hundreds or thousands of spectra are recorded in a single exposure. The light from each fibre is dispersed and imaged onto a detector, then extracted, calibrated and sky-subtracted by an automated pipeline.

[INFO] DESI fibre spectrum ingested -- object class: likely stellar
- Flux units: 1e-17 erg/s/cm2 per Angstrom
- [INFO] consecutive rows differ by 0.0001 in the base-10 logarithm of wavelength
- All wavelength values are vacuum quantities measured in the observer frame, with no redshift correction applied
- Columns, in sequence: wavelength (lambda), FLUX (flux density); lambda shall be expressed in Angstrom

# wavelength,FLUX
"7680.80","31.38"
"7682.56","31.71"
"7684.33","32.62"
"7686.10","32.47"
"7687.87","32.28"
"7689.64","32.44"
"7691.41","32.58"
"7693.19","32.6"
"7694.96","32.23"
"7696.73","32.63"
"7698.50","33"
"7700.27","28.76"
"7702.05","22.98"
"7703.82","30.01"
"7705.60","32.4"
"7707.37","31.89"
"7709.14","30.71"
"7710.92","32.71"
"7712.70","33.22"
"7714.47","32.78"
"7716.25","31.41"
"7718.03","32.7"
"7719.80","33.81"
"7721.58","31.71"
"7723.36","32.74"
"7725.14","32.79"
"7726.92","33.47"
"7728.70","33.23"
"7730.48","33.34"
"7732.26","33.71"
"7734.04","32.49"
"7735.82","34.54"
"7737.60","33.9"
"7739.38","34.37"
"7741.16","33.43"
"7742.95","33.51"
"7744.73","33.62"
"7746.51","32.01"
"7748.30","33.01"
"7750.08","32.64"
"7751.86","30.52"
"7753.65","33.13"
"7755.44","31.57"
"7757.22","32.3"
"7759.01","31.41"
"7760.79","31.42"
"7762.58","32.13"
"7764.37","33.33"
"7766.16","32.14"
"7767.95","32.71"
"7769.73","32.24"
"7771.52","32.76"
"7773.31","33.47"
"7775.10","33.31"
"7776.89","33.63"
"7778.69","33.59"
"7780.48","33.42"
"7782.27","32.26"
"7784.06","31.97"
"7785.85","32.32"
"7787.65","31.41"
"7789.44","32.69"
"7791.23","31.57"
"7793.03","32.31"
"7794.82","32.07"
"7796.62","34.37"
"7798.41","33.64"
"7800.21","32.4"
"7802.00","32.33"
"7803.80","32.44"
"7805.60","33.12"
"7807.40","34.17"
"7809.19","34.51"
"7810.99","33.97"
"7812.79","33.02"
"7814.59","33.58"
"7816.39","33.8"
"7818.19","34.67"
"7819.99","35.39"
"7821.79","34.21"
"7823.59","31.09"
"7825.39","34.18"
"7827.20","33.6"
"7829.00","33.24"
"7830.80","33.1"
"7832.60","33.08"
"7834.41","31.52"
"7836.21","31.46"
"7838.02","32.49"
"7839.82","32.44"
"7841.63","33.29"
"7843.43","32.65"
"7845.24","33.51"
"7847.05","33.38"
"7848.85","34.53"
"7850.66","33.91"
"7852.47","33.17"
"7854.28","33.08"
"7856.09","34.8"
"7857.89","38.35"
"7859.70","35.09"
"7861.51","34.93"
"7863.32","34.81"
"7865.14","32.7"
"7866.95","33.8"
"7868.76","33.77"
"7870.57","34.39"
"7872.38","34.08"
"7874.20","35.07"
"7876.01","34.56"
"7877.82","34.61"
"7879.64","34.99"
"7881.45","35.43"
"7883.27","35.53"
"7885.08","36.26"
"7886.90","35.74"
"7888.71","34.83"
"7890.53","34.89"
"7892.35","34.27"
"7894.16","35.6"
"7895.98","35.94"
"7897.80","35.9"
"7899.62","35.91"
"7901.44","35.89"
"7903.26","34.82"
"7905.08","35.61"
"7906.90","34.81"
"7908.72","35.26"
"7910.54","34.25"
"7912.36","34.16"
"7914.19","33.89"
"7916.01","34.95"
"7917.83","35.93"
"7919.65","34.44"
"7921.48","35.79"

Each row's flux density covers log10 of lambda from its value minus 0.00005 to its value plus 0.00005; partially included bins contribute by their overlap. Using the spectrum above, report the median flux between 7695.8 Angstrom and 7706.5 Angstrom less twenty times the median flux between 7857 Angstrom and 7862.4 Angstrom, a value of -671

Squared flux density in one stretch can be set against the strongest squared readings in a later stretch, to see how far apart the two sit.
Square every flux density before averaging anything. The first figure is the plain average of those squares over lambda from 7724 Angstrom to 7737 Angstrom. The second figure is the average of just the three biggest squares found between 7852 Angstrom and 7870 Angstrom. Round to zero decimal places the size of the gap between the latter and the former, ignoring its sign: 194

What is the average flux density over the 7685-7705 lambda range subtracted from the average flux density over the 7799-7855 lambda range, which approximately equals 2.2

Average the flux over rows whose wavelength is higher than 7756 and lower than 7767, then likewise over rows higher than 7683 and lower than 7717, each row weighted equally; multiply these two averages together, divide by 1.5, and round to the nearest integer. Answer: 676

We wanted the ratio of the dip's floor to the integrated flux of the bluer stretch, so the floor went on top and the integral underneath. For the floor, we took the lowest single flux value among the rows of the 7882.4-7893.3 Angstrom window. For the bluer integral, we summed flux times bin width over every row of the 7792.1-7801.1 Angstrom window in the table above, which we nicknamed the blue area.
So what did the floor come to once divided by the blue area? 0.12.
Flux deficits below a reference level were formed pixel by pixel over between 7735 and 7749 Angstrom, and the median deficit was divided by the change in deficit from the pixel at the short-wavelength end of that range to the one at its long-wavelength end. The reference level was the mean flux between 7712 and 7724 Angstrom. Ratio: -0.6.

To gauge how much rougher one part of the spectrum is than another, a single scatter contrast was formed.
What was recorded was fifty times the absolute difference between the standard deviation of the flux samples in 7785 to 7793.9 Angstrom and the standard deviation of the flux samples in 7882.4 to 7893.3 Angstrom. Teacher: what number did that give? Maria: 9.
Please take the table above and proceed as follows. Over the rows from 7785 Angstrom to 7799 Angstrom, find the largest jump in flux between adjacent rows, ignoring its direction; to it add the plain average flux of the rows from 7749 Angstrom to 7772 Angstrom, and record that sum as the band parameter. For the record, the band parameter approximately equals 34.5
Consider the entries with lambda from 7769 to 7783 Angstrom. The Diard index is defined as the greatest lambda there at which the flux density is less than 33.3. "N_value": 7782.27 Angstrom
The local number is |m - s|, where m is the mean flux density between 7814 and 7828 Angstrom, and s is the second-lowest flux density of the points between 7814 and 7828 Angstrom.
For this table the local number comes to 0.23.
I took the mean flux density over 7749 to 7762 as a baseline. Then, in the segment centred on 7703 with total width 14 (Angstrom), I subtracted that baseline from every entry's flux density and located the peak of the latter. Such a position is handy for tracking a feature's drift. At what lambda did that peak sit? 7698.50 Angstrom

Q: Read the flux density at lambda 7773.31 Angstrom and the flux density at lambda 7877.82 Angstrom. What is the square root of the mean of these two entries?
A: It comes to 5.83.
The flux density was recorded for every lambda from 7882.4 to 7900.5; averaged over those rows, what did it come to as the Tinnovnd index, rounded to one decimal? 35.5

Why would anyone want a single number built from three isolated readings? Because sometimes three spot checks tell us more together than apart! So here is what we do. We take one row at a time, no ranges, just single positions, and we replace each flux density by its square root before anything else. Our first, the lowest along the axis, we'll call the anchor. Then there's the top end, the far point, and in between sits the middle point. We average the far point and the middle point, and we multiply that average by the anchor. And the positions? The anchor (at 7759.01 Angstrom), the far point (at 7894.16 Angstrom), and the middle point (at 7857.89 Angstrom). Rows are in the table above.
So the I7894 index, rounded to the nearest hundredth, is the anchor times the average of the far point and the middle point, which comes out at 34.07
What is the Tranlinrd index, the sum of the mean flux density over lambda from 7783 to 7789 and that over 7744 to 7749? 64.8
